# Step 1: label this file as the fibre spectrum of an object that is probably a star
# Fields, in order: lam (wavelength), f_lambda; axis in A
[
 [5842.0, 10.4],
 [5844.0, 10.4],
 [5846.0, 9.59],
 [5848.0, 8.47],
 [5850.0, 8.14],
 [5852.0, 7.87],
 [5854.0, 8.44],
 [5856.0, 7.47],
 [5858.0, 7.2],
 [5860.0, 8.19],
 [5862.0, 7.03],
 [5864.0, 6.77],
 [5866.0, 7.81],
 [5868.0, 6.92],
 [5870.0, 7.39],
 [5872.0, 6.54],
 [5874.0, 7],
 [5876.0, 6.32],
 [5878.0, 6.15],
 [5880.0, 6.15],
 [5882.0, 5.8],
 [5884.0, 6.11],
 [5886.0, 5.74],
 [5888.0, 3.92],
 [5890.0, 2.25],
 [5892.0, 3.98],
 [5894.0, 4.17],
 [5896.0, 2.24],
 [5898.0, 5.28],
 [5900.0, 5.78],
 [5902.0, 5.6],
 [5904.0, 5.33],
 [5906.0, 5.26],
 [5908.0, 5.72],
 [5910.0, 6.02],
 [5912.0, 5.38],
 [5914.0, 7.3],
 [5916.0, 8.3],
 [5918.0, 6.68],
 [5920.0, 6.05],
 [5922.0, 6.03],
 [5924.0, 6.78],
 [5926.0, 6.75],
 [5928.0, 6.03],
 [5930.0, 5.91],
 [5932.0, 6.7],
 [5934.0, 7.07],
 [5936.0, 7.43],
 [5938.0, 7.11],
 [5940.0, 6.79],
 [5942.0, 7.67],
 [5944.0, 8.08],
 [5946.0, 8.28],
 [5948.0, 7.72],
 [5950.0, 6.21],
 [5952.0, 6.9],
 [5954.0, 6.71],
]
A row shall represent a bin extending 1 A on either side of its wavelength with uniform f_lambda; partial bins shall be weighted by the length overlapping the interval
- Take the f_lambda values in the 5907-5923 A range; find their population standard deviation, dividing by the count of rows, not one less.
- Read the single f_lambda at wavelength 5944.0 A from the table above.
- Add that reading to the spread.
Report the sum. 9.0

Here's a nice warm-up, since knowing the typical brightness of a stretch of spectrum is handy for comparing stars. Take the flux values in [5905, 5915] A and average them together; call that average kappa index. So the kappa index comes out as 5.9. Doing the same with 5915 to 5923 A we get 6.8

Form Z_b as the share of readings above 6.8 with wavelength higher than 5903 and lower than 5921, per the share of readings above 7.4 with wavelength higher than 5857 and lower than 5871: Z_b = 0.78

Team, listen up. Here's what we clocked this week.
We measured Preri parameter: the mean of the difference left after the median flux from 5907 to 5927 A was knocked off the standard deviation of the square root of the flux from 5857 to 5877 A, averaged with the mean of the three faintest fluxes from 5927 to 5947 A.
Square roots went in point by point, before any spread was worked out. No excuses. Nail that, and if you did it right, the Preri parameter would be 0.0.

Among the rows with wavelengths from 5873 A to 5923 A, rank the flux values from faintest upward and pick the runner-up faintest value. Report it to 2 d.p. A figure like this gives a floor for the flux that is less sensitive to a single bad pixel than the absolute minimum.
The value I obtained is 2.25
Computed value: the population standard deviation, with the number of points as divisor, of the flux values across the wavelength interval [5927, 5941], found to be 0.52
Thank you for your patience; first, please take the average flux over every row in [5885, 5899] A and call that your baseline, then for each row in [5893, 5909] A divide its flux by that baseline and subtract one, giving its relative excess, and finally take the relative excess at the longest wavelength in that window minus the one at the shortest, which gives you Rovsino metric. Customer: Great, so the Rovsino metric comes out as 0.39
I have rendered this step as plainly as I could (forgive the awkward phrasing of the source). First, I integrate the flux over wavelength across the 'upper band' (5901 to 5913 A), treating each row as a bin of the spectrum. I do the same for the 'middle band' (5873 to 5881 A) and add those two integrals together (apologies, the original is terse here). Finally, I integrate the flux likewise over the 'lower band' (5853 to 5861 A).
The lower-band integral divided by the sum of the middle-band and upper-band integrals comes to 0.53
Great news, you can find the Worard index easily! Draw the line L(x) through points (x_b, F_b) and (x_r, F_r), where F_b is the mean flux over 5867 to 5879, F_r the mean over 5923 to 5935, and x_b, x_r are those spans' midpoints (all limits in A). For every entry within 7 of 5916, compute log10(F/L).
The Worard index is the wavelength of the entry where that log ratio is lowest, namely 5912.0 A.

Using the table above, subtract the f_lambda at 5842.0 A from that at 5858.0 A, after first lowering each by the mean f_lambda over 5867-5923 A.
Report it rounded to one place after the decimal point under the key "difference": -3.2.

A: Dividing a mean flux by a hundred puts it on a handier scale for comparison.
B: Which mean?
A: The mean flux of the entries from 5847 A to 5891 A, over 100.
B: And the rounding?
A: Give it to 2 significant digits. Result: 0.067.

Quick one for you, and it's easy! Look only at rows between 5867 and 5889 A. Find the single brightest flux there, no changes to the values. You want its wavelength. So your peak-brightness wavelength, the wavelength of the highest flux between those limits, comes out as 5870.0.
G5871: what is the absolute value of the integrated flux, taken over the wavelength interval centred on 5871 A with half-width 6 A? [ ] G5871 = 84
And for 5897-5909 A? 66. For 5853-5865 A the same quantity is 90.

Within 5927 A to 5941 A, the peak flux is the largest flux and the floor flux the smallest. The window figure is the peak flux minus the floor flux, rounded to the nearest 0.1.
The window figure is 1.5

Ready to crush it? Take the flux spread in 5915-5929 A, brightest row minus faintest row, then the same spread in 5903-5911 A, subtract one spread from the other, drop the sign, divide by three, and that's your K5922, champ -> 0.5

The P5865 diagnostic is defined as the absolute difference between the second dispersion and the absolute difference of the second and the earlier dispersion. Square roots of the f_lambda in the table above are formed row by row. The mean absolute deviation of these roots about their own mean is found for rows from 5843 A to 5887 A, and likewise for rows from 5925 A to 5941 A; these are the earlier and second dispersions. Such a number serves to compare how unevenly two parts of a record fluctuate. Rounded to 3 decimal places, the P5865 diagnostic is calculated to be 0.023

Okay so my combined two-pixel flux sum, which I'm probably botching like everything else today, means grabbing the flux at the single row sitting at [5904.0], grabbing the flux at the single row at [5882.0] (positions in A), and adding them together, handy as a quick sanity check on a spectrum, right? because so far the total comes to 11.1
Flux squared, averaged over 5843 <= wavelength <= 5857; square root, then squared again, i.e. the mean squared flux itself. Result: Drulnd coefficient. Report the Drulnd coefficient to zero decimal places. 75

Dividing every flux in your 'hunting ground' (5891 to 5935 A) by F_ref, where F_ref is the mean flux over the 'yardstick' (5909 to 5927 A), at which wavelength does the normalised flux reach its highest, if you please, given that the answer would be 5916.0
